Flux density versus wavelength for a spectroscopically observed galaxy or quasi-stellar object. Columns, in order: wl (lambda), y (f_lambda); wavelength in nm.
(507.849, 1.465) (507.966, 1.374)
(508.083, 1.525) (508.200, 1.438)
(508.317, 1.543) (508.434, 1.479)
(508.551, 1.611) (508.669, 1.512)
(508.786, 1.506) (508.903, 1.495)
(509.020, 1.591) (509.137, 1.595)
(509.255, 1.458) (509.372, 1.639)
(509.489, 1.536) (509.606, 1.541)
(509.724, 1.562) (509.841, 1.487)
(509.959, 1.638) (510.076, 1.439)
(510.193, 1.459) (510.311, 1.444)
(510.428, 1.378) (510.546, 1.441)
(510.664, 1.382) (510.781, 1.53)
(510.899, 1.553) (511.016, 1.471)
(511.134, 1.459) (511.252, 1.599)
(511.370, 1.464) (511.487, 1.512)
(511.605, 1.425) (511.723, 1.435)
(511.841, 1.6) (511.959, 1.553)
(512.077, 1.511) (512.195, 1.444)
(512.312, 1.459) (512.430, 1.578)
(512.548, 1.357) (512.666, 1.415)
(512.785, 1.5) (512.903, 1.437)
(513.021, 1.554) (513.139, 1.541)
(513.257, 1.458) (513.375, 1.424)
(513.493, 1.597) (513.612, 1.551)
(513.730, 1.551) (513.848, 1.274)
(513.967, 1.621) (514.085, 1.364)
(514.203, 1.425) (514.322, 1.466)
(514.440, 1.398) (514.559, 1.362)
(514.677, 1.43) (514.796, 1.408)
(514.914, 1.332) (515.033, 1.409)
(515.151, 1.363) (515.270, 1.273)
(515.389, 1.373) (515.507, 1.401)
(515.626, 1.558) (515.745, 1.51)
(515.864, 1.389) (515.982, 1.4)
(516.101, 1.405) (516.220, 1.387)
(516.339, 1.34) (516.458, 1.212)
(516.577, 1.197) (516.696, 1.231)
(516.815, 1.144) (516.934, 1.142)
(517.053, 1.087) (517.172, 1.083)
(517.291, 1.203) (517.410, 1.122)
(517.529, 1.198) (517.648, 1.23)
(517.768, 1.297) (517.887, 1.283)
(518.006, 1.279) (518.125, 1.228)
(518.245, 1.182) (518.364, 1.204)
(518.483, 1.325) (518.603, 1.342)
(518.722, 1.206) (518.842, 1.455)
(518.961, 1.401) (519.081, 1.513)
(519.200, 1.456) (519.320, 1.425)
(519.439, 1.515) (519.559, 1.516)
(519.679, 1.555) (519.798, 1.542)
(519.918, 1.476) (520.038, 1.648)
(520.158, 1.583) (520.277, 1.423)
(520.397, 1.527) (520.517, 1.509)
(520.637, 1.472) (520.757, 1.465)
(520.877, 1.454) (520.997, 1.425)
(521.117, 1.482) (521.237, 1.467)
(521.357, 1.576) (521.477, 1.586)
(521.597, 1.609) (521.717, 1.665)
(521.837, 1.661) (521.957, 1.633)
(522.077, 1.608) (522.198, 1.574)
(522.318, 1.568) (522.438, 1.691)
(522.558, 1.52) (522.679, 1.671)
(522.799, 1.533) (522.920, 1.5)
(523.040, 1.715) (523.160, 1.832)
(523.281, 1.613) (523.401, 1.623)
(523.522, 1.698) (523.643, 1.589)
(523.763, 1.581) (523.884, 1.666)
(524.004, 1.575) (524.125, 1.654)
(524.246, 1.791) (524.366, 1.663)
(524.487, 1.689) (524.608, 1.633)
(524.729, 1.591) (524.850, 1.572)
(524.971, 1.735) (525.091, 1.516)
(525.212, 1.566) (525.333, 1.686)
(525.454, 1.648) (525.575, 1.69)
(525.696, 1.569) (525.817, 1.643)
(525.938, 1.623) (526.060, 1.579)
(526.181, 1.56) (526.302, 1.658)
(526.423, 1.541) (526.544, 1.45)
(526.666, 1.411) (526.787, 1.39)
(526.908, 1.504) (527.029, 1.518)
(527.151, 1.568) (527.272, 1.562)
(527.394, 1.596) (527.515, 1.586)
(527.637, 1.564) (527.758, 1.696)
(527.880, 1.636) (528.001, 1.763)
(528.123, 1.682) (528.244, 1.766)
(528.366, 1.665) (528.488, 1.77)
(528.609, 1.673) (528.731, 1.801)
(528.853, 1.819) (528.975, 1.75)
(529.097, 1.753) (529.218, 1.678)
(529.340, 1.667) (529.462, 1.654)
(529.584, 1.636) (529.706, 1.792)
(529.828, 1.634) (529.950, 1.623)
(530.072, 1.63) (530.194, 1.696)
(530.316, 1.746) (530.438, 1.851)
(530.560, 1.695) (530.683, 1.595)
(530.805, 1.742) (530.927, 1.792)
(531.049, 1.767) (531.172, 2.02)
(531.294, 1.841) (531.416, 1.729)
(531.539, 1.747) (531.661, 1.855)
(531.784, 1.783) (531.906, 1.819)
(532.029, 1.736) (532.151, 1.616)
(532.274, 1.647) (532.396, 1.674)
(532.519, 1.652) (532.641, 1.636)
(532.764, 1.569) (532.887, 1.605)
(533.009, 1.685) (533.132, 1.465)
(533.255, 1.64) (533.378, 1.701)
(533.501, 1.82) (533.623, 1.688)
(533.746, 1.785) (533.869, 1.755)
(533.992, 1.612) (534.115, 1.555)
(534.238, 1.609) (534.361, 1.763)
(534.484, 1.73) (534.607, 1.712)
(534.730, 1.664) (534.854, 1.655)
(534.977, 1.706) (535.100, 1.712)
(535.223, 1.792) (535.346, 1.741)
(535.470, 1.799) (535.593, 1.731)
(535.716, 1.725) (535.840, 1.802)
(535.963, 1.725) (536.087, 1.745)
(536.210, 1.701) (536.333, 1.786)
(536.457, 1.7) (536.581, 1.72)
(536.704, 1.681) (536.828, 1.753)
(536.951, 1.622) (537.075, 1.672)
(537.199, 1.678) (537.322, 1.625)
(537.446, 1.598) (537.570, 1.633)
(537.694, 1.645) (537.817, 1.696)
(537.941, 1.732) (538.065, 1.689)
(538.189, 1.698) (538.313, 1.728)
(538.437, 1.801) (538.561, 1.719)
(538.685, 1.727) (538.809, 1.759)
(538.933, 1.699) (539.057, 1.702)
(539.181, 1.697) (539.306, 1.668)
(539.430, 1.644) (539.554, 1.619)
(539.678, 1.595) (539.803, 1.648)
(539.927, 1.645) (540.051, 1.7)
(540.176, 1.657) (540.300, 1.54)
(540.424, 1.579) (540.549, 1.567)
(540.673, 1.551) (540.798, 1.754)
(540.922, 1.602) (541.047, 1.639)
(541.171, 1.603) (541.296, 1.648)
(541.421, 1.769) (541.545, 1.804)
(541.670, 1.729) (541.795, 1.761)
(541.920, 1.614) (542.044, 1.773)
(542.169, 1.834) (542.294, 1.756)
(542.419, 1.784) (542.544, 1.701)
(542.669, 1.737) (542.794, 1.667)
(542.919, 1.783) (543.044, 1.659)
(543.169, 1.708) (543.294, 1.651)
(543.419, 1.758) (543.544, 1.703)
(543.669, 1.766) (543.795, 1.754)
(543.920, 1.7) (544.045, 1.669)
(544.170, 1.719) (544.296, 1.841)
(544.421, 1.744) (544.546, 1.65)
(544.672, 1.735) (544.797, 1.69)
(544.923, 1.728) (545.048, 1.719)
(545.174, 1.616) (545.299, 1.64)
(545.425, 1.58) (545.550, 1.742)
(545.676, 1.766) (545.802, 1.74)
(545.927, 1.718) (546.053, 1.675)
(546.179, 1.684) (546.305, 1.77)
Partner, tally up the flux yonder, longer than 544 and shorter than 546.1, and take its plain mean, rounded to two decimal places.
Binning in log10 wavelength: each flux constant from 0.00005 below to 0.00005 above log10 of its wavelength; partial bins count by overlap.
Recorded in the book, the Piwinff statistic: 1.70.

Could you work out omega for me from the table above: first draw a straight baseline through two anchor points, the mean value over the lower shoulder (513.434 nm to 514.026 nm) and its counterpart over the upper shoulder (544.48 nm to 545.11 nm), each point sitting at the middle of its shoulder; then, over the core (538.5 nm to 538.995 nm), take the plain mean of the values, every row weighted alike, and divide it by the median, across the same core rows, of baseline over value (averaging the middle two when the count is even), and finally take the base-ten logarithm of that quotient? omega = 0.25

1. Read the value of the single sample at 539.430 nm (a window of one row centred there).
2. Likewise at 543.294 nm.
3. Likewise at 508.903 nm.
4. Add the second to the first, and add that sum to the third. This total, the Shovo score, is 4.79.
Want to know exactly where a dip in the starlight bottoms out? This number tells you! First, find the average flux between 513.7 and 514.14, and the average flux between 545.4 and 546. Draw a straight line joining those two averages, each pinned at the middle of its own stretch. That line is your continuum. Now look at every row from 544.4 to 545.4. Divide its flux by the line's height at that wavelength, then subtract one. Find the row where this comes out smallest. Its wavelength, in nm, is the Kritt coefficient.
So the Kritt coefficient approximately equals 545.174 nm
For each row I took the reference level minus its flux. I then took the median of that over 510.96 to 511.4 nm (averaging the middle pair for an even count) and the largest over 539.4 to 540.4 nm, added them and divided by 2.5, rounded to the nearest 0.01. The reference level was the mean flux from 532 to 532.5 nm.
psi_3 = 0.13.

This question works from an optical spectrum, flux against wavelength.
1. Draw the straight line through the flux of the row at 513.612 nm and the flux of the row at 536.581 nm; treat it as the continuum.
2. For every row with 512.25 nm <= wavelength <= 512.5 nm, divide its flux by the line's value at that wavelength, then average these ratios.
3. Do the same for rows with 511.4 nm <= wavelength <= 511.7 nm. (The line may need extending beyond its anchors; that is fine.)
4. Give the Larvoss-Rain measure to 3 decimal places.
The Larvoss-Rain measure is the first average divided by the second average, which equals 1.030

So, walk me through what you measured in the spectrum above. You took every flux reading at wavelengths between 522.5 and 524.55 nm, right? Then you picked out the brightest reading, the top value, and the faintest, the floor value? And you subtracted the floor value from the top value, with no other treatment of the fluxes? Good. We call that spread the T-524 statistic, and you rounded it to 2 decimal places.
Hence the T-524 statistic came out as 0.33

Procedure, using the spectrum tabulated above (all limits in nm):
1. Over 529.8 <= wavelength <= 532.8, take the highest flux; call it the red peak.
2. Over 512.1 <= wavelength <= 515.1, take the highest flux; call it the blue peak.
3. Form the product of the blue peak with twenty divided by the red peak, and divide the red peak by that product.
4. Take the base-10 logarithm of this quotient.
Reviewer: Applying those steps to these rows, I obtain -0.90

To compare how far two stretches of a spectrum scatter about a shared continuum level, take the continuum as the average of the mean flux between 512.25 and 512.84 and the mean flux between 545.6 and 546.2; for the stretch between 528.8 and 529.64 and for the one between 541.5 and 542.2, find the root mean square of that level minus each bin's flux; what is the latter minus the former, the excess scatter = 0.04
